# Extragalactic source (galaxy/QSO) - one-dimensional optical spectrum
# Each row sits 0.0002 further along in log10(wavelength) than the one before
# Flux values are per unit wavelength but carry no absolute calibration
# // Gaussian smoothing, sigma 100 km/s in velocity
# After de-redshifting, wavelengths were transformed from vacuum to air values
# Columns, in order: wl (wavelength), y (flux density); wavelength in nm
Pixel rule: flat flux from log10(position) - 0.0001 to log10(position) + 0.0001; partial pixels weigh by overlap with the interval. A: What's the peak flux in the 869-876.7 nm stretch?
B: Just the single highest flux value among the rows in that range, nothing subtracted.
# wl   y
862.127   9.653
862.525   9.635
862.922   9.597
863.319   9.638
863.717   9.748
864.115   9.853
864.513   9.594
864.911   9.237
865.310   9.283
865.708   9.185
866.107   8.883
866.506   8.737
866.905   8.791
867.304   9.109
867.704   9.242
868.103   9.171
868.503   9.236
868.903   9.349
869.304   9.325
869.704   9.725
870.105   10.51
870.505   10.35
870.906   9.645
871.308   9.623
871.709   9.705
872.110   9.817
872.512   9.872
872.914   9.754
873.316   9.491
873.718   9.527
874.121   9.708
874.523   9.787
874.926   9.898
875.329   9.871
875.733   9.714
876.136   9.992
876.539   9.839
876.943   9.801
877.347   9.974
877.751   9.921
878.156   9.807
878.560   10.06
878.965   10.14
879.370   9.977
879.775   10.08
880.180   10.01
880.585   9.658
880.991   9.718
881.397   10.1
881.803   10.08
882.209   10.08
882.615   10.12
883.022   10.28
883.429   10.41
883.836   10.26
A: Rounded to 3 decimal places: 10.510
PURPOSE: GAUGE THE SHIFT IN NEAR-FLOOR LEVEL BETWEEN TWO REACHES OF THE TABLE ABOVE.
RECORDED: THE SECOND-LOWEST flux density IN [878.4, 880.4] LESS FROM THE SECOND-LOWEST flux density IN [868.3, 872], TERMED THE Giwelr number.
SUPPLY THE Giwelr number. -0.7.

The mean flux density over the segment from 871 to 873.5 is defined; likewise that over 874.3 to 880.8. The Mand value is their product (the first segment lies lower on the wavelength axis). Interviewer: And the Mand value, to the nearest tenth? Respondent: 96.2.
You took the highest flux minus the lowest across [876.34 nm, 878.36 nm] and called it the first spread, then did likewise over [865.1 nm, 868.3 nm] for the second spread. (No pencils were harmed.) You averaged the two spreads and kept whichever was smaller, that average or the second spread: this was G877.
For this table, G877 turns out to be 0.36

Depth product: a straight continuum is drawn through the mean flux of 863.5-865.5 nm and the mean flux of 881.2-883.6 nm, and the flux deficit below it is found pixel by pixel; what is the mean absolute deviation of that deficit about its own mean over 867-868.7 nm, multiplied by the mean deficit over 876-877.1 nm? 0.004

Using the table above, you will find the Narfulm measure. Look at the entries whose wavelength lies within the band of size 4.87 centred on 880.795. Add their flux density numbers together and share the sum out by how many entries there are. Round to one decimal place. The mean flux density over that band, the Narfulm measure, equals 10.0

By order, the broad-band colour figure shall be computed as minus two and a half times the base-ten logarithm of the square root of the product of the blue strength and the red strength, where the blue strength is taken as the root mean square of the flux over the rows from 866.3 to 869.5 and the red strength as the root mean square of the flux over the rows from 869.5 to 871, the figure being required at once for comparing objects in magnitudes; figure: -2.454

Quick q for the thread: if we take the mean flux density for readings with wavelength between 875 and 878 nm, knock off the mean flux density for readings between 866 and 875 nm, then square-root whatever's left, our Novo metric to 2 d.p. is 0.58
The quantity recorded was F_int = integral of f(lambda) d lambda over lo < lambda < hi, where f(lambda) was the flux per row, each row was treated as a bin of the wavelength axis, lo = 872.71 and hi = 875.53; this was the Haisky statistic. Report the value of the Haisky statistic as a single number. 27.4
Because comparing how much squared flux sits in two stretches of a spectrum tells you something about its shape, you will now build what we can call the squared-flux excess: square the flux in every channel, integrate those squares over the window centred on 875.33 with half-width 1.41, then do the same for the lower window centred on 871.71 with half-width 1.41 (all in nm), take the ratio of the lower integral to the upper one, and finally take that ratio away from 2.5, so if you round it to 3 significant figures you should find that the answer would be 1.50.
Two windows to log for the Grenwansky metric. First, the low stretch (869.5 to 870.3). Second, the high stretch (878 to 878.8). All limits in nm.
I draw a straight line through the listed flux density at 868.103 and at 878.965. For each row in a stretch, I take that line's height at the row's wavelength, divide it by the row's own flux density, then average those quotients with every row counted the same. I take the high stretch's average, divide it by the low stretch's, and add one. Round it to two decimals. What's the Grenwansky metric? 2.10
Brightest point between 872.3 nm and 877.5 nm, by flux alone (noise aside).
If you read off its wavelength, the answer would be 876.136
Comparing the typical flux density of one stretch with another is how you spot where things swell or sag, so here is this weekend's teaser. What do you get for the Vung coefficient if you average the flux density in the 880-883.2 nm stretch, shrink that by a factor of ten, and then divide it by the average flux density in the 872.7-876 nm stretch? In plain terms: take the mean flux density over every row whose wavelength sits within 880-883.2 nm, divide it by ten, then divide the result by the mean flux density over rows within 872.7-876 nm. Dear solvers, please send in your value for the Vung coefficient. 0.103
